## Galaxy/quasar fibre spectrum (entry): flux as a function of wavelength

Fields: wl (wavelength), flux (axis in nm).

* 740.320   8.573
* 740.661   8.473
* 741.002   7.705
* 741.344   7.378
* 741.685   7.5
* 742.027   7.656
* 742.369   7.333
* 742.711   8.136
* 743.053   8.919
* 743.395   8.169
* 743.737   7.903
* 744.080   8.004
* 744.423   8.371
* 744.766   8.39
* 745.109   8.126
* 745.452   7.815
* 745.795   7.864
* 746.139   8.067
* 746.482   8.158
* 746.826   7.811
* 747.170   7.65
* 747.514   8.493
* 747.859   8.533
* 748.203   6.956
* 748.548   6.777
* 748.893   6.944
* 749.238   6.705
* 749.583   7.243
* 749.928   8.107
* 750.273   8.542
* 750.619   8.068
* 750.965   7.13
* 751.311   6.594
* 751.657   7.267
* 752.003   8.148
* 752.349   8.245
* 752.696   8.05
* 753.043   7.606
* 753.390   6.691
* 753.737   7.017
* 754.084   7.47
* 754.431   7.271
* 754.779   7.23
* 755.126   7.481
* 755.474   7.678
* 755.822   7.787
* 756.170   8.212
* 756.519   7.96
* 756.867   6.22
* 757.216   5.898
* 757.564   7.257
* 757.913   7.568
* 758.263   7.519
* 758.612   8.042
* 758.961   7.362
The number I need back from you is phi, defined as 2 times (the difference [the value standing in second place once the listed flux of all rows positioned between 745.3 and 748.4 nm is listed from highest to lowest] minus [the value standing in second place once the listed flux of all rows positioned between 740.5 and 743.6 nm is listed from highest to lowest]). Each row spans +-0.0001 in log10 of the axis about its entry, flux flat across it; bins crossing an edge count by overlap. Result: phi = 0.04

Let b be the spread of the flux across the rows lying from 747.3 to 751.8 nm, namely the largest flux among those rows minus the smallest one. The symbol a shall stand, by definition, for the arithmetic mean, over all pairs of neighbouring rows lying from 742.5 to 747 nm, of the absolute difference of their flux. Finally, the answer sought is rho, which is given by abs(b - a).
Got 1.7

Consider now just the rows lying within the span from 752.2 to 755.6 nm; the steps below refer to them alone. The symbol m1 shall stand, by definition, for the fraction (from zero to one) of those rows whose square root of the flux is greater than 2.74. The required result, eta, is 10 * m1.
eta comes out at 4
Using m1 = 0.40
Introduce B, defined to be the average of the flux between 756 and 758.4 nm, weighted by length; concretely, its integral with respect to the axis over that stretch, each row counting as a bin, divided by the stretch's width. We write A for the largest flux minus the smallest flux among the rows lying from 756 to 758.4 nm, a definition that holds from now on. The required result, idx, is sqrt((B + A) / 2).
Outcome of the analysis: 2.18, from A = 2.3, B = 7.22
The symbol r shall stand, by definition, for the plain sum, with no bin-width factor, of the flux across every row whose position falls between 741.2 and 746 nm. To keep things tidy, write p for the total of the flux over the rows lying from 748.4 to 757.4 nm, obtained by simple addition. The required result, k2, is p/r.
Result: 1.72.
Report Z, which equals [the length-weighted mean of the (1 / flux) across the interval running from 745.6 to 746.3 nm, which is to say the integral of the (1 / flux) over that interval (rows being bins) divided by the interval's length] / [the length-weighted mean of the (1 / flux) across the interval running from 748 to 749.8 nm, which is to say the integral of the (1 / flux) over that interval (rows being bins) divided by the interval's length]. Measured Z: 0.88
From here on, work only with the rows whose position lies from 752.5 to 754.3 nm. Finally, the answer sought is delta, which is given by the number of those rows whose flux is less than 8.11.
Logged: 5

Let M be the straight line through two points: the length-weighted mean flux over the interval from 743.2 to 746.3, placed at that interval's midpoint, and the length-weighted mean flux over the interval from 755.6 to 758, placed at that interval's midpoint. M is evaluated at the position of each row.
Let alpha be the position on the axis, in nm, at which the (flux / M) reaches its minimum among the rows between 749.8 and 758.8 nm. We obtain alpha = 757.216 nm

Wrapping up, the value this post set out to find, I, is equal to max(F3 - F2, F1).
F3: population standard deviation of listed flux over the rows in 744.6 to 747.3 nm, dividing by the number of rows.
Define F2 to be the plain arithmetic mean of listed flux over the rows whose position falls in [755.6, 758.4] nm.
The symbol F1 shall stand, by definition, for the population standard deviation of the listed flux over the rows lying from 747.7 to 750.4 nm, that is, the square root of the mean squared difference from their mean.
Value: 0.74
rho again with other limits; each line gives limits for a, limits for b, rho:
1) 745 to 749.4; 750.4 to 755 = 1.3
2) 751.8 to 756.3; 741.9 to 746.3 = 1.3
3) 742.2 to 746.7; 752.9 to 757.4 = 2.0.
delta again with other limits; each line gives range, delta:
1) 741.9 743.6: 2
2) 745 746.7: 3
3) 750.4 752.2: 4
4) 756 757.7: 4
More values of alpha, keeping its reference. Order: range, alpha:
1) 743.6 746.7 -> 743.737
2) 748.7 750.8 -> 749.238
